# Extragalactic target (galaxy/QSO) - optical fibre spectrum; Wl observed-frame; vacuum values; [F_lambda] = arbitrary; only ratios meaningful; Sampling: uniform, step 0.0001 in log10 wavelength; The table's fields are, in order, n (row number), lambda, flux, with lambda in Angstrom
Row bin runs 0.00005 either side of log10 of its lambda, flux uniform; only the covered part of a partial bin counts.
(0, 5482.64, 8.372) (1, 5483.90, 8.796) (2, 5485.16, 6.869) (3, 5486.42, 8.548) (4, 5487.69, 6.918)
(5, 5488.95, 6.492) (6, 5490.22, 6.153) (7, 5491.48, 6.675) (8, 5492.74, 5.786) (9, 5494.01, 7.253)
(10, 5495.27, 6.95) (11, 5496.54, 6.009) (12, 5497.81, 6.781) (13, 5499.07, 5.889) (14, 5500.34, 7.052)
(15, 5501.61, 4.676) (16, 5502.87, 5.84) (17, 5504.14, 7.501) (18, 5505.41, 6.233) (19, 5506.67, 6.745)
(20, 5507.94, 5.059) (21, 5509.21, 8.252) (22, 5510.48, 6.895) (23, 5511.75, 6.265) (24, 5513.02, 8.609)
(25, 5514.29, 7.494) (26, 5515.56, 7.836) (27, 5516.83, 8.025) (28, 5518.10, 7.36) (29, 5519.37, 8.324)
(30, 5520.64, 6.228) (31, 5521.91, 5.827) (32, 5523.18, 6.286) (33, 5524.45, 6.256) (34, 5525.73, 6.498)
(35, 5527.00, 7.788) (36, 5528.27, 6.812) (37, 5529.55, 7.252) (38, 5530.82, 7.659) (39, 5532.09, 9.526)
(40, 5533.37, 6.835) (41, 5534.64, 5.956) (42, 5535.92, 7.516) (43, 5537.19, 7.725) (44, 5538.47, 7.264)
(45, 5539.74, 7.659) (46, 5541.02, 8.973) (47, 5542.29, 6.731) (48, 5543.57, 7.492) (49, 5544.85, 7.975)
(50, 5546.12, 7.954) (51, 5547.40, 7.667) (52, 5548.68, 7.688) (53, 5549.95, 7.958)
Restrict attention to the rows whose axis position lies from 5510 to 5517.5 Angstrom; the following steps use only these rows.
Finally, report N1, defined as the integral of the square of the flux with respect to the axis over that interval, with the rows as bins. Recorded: 430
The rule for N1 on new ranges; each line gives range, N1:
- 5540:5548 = 489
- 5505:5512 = 312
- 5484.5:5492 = 367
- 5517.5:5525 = 344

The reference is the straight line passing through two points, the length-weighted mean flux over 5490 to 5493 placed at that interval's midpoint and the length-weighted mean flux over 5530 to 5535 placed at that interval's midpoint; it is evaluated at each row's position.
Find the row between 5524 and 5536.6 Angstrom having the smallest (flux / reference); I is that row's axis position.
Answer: 5534.64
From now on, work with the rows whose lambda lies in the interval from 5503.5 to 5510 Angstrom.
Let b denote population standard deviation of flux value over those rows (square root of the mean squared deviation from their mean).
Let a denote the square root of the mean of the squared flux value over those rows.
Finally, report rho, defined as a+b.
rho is 7.9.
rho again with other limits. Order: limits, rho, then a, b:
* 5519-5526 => 7.4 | 6.62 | 0.8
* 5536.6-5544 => 8.4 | 7.67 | 0.7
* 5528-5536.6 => 8.5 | 7.44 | 1.0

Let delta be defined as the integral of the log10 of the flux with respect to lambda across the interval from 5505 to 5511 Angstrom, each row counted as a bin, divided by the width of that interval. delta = 0.817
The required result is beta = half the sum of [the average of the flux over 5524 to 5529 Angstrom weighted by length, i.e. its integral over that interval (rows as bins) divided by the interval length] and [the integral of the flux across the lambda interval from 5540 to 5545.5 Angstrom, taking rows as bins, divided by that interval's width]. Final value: 7.3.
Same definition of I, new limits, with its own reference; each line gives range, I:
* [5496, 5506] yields 5501.61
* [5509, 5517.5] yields 5511.75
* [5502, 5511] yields 5507.94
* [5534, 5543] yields 5534.64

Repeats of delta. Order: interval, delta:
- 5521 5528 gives 0.813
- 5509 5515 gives 0.869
